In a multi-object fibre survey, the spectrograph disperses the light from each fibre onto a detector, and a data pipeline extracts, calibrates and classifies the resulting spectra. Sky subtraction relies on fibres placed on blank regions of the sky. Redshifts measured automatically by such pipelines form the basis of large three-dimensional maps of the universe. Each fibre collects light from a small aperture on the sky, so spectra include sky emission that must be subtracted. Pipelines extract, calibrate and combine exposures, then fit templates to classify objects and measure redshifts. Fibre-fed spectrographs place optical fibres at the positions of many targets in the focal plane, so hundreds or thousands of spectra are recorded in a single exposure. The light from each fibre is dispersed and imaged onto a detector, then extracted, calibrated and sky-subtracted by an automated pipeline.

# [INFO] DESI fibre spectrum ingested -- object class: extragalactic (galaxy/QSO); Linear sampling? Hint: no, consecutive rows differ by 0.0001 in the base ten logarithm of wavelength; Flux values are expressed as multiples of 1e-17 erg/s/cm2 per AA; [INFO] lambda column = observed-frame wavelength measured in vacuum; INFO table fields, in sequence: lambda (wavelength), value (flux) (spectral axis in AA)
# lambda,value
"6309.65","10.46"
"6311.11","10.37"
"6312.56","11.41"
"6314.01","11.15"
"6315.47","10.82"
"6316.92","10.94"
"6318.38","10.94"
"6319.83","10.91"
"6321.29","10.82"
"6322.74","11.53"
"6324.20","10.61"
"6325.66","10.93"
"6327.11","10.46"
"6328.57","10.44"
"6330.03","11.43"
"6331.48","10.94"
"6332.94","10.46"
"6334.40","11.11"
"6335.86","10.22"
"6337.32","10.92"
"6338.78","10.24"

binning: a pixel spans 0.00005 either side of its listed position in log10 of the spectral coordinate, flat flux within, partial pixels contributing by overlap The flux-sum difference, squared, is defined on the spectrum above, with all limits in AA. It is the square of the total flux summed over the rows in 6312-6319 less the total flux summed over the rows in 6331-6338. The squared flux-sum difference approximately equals 2.6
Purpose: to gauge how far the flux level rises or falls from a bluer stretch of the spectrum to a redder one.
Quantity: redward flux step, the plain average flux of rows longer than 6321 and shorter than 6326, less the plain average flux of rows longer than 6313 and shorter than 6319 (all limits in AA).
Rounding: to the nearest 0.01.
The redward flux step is 0.01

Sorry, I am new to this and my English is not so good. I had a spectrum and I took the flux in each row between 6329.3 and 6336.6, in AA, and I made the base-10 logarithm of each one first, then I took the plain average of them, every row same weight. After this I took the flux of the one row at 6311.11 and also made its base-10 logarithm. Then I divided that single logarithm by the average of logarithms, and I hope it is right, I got 0.98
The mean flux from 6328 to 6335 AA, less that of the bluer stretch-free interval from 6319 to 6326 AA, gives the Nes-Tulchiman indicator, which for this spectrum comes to -0.08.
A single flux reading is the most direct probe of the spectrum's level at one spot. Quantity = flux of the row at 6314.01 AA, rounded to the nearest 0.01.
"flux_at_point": 11.15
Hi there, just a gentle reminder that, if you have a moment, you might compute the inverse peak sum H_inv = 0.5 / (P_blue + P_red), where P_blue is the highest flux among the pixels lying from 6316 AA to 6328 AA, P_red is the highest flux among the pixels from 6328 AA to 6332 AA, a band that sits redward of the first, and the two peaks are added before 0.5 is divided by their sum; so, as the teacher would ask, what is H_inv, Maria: 0.0218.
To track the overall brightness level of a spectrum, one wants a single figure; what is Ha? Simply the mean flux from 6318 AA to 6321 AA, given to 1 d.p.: 10.9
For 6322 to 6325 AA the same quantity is 11.1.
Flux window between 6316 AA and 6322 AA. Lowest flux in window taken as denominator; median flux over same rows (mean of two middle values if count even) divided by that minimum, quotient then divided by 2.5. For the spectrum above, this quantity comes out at 0.404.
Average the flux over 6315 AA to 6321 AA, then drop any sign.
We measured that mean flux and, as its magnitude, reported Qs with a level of 10.9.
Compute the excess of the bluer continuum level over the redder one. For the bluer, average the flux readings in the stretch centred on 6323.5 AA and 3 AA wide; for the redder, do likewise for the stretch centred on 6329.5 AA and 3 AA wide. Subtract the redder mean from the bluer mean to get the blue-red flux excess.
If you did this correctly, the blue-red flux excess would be 0.1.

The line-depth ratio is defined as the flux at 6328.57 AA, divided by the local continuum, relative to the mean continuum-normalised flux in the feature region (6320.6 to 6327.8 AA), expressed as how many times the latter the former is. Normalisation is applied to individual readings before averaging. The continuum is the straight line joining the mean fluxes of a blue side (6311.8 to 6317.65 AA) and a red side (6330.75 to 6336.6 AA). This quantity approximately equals 0.97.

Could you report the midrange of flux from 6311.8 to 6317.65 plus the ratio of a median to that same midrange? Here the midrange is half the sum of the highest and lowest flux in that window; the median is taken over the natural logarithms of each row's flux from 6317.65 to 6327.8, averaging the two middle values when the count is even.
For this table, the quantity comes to 11.3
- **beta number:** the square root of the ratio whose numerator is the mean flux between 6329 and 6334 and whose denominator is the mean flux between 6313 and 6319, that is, 1.00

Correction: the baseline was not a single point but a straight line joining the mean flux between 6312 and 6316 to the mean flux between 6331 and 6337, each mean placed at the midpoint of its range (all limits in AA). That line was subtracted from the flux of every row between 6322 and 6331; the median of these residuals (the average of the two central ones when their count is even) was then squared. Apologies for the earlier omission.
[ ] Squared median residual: 0.012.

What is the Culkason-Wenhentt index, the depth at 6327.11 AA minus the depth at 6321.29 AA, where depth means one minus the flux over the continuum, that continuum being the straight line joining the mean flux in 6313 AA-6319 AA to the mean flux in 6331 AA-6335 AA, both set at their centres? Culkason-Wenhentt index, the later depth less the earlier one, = 0.03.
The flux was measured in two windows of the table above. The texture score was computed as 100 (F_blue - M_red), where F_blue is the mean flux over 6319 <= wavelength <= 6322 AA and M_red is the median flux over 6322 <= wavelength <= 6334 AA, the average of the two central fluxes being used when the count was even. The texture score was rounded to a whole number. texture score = 10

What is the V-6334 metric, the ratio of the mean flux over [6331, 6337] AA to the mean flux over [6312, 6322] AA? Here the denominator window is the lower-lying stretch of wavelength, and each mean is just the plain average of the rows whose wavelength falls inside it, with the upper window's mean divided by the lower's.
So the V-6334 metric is 0.97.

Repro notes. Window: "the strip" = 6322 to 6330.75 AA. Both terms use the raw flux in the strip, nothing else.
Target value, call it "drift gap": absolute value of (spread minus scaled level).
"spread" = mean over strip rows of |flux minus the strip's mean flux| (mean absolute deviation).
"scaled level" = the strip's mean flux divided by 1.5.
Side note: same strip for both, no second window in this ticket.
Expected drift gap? 6.87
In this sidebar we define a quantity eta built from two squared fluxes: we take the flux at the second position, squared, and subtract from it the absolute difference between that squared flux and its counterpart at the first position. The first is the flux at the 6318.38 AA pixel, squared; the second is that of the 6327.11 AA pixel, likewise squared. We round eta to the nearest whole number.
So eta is 99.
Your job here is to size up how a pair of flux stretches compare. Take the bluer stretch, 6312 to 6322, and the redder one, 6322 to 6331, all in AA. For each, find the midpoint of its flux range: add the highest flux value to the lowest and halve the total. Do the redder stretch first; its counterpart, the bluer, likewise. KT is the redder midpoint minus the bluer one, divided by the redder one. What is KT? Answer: -0.012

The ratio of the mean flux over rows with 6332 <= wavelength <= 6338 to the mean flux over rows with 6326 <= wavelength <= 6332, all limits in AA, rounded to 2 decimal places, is 0.99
